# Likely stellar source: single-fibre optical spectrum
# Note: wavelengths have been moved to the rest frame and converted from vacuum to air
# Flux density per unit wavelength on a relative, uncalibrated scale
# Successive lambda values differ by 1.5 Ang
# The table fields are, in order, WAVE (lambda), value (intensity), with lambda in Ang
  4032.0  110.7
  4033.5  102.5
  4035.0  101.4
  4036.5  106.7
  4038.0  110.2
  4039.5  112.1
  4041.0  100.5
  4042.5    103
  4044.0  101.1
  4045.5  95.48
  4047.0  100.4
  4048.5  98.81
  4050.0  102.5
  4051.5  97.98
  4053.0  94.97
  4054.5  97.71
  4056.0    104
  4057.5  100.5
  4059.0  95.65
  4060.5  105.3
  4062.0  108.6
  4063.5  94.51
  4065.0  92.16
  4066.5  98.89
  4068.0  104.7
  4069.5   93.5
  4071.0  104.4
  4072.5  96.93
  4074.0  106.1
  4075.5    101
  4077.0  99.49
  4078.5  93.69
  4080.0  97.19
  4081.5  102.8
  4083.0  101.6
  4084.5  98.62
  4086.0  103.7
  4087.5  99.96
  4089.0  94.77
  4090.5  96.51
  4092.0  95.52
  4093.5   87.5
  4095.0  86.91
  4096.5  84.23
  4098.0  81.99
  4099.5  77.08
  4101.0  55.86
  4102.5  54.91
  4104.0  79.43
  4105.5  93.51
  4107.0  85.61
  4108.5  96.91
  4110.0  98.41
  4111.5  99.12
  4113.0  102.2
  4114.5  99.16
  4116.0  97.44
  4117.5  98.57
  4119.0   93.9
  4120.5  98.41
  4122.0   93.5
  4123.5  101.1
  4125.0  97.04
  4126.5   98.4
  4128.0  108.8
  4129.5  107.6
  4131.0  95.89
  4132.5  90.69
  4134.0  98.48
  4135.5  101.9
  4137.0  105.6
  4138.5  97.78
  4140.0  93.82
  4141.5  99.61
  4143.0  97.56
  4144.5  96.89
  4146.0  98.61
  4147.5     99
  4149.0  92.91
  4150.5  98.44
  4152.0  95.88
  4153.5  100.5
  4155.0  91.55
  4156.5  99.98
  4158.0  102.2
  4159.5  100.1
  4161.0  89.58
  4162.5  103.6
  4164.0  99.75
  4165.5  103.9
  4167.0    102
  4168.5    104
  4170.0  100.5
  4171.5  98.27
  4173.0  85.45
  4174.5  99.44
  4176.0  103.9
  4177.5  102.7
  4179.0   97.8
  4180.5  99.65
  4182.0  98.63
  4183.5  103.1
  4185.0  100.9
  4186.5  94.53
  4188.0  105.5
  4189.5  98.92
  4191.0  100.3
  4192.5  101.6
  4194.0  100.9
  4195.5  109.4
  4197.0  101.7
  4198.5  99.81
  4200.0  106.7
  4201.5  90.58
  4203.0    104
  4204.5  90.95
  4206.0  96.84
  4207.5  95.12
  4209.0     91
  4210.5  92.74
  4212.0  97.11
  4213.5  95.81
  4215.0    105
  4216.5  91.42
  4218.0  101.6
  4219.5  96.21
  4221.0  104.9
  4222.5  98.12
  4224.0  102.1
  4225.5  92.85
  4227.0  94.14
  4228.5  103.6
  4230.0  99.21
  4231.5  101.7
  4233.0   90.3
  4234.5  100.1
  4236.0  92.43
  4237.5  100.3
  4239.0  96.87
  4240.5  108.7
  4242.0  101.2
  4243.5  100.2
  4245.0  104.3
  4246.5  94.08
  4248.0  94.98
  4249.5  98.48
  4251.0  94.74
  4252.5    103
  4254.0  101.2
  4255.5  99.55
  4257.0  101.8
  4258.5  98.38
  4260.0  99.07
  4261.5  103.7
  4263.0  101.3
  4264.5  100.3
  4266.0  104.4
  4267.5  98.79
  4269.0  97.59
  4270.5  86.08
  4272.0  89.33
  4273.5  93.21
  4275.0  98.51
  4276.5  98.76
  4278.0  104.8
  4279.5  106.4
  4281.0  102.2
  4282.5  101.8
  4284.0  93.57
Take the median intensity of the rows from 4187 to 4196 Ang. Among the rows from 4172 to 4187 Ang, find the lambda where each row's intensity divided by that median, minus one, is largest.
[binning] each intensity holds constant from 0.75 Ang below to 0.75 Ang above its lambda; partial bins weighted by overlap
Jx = 4176.0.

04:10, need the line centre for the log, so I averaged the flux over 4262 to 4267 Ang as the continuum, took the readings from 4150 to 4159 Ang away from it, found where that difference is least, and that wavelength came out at 4158.0 Ang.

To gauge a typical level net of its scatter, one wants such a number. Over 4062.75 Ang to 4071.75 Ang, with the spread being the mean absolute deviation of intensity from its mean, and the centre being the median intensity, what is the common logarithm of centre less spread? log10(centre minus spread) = 1.96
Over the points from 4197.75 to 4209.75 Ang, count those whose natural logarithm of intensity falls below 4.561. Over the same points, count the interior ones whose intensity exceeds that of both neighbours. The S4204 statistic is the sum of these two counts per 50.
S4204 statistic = 0.14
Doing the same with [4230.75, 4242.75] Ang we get 0.10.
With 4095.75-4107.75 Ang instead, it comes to 0.18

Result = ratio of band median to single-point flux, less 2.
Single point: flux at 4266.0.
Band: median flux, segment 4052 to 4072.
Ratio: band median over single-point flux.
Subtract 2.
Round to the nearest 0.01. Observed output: -1.05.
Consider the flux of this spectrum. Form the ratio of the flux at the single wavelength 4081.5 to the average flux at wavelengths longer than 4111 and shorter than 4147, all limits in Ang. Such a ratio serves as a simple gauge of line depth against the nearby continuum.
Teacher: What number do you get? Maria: 1.04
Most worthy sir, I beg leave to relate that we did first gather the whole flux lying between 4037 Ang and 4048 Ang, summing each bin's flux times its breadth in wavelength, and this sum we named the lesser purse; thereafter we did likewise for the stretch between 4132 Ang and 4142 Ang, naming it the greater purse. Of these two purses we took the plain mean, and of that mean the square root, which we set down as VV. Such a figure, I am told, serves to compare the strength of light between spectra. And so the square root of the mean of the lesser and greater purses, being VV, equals 33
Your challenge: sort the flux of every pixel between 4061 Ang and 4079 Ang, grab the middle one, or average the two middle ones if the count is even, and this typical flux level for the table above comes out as 99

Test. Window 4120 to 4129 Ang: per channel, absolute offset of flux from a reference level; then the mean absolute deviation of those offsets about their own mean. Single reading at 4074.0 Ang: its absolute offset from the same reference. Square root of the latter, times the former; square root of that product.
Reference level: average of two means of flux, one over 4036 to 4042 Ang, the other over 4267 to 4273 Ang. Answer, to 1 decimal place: 2.5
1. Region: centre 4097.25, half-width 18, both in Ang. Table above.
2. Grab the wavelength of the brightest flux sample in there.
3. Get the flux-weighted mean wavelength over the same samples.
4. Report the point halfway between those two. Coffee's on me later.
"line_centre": 4091.5 Ang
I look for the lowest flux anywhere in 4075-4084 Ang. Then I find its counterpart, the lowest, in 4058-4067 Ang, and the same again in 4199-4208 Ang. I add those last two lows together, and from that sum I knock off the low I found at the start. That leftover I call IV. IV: 89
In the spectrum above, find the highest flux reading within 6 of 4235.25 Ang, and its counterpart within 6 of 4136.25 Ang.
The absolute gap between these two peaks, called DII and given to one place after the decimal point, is 3.1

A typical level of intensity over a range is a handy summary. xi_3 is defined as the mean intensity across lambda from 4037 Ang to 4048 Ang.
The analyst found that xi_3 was 103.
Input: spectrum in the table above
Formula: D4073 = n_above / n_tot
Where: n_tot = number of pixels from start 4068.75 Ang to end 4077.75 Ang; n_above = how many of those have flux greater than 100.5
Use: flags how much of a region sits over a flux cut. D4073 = 0.50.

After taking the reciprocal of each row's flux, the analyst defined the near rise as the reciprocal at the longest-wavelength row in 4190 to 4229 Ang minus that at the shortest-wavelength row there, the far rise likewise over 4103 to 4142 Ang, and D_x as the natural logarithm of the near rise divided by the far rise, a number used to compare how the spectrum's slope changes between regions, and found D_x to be -2.1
